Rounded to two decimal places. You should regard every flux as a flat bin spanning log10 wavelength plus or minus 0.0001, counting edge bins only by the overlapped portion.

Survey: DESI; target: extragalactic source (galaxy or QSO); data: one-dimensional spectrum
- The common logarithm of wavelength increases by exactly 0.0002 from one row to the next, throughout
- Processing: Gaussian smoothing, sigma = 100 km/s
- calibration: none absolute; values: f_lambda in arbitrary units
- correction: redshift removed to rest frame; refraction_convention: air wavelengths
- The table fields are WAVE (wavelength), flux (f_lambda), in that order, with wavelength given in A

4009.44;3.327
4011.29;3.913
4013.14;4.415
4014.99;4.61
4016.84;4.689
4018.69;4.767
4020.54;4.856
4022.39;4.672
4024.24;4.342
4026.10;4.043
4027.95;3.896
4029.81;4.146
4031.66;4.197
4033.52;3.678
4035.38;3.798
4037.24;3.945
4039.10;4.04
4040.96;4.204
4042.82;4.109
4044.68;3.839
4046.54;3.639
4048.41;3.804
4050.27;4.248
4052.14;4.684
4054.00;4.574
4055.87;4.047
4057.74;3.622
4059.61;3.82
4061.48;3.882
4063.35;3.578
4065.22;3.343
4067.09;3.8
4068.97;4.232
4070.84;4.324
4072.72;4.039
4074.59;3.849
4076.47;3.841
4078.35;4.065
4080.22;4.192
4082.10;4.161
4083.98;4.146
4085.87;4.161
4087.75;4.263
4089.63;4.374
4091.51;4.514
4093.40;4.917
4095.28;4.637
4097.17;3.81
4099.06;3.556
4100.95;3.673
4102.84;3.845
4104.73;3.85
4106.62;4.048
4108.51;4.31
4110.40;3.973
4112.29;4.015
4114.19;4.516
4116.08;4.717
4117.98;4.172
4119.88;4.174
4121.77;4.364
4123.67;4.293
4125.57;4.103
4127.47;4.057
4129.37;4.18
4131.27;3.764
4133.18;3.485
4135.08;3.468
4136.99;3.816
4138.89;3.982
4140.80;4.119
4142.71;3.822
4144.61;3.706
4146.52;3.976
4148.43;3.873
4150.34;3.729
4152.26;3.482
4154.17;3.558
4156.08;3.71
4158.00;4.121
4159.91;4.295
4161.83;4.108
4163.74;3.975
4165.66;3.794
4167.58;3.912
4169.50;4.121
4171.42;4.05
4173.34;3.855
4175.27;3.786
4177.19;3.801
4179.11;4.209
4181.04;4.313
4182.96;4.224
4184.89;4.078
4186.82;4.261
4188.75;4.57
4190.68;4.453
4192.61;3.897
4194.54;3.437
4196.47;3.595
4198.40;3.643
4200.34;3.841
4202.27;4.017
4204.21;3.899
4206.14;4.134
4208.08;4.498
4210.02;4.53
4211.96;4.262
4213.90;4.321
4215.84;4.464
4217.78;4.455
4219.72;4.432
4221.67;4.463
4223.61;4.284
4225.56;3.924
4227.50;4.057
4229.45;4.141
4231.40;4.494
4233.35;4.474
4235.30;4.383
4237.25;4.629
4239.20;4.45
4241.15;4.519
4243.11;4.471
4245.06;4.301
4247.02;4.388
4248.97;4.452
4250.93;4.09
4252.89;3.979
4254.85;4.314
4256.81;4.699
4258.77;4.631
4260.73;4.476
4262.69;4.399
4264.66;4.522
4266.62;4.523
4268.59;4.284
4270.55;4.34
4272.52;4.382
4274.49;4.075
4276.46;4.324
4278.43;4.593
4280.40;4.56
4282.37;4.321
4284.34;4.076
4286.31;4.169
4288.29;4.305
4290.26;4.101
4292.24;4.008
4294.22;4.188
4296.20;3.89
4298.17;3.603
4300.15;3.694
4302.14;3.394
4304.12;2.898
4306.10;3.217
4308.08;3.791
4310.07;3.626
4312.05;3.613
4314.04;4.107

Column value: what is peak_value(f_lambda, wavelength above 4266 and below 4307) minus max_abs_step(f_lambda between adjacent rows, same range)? 4.10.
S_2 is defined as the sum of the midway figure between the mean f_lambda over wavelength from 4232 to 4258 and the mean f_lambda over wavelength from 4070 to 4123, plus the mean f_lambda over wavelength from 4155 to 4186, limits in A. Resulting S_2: 8.30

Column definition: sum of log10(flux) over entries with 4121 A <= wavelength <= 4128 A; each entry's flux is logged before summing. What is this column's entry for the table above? 2.49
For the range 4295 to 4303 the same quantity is 2.24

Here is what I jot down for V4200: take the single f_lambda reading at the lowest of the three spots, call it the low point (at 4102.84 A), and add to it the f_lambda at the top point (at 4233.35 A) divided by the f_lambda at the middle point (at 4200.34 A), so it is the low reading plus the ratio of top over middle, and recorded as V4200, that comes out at 5.0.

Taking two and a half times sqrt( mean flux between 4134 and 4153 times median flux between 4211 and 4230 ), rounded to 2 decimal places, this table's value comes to 10.11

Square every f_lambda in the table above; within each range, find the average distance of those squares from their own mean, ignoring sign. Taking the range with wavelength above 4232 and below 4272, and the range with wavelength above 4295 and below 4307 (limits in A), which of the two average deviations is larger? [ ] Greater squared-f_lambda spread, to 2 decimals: 1.92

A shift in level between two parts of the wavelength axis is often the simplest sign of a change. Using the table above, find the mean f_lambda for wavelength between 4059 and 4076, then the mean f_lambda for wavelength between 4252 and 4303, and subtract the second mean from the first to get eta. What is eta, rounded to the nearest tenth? -0.4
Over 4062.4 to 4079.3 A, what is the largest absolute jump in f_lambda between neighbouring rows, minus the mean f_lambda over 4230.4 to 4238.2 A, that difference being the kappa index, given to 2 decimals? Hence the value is -4.04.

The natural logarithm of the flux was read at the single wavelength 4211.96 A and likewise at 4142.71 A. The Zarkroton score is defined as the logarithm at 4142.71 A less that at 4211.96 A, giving -0.109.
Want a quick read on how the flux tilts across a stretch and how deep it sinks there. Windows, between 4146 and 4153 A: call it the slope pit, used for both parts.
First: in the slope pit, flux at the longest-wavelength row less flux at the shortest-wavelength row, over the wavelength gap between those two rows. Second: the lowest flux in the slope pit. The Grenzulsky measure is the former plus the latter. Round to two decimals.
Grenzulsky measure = 3.40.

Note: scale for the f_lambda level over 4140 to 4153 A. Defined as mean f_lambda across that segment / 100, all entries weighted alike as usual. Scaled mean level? 0.0382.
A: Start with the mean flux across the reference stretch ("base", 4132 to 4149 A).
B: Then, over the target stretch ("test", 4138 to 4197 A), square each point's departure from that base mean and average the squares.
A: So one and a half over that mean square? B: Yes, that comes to 15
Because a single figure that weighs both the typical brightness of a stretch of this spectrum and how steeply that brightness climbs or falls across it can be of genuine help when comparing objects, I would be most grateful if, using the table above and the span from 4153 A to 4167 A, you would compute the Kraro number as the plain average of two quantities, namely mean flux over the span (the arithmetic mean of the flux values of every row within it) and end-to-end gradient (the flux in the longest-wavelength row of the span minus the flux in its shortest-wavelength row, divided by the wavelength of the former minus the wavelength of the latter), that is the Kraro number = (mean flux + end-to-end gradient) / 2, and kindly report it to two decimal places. 1.98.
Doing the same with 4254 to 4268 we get 2.26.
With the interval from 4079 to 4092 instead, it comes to 2.14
